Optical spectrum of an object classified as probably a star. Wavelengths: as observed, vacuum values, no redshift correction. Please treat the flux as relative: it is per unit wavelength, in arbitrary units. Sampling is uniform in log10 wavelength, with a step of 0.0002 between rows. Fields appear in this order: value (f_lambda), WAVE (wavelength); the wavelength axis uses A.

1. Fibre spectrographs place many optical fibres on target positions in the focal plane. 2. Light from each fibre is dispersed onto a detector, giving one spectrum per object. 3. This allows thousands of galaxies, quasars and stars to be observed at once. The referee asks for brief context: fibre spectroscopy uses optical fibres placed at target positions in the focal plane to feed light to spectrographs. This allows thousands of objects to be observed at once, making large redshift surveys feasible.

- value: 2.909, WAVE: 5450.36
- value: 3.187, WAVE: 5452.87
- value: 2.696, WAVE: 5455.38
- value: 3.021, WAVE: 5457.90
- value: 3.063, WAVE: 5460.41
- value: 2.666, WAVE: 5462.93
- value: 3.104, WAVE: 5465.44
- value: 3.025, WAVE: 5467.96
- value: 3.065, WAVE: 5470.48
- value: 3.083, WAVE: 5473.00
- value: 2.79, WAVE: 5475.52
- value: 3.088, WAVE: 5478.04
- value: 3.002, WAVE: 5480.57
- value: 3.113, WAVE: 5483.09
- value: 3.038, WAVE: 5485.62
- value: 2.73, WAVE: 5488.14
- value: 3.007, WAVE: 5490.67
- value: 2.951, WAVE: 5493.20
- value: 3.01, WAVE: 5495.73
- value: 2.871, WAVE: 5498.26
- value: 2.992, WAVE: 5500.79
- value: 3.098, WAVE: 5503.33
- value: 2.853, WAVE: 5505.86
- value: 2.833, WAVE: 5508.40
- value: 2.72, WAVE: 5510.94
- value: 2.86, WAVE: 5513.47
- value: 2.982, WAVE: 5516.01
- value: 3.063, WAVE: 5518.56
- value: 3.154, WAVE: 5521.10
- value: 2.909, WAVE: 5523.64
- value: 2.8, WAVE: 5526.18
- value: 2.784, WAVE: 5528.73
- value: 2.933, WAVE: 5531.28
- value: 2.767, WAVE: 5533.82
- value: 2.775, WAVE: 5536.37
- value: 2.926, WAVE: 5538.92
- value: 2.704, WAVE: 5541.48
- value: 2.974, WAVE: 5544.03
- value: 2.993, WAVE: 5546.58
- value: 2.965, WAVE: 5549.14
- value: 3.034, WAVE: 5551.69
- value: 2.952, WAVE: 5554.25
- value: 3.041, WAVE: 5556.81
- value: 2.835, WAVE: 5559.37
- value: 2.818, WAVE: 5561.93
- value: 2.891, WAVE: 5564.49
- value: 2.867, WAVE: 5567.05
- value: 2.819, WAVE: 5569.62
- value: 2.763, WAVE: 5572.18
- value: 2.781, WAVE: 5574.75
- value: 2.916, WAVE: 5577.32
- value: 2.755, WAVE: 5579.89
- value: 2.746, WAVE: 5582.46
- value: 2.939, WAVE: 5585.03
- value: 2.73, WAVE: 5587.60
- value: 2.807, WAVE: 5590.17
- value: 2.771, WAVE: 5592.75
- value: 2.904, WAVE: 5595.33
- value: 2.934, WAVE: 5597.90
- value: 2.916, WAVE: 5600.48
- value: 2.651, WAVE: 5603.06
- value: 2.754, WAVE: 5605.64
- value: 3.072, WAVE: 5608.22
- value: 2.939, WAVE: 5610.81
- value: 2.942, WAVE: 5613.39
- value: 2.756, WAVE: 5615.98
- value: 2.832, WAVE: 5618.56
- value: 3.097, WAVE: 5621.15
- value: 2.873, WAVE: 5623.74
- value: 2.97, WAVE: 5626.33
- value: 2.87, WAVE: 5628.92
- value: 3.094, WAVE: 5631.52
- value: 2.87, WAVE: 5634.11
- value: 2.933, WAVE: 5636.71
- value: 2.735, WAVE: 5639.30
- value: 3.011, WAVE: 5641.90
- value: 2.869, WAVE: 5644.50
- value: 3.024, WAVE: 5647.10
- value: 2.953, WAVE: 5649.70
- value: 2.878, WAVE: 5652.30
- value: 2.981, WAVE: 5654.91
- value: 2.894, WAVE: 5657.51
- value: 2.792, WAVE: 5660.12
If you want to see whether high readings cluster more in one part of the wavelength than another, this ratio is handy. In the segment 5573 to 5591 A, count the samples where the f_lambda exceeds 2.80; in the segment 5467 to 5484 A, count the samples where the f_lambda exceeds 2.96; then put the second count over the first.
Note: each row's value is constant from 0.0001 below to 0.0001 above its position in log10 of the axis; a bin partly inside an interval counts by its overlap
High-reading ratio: 2.0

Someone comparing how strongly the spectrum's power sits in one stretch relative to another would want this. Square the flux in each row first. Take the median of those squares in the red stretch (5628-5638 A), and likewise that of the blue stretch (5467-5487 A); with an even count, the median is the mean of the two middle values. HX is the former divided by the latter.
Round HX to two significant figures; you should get 0.90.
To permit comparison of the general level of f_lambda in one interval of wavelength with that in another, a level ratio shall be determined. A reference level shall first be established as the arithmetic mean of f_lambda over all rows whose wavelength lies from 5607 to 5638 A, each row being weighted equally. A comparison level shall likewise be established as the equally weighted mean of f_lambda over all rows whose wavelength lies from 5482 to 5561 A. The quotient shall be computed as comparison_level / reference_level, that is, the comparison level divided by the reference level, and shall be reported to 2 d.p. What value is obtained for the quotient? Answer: 1.00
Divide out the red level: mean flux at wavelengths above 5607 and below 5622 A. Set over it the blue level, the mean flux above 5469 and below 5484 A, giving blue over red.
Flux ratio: 1.03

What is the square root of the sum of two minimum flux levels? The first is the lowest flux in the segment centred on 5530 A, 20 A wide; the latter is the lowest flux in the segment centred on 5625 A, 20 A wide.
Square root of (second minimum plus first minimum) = 2.35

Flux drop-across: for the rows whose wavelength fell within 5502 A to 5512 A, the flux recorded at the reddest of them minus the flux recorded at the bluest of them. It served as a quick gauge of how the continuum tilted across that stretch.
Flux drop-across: -0.38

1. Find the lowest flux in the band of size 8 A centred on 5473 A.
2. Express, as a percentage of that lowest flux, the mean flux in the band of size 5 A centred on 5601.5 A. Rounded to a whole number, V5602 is 100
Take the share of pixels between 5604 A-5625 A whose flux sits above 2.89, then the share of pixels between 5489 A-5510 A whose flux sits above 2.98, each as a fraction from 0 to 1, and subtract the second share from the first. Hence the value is 0.00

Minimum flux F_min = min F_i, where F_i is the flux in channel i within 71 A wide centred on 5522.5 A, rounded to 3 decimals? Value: 2.704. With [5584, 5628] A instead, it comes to 2.651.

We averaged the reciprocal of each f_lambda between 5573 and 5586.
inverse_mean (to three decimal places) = 0.354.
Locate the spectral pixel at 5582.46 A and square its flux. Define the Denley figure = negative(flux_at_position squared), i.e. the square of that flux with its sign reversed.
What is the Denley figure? -7.5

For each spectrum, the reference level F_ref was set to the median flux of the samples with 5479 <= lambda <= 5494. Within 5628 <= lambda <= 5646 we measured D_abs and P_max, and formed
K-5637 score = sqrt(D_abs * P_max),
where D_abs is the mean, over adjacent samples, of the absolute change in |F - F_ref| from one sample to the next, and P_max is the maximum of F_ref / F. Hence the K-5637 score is 0.37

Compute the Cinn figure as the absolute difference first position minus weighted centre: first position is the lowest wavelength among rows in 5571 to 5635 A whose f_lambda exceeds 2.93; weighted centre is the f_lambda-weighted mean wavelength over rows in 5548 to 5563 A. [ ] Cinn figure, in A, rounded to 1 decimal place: 29.6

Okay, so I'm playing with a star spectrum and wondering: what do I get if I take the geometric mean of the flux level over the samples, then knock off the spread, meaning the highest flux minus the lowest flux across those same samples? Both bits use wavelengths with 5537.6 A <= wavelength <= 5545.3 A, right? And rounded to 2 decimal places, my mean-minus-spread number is 2.60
